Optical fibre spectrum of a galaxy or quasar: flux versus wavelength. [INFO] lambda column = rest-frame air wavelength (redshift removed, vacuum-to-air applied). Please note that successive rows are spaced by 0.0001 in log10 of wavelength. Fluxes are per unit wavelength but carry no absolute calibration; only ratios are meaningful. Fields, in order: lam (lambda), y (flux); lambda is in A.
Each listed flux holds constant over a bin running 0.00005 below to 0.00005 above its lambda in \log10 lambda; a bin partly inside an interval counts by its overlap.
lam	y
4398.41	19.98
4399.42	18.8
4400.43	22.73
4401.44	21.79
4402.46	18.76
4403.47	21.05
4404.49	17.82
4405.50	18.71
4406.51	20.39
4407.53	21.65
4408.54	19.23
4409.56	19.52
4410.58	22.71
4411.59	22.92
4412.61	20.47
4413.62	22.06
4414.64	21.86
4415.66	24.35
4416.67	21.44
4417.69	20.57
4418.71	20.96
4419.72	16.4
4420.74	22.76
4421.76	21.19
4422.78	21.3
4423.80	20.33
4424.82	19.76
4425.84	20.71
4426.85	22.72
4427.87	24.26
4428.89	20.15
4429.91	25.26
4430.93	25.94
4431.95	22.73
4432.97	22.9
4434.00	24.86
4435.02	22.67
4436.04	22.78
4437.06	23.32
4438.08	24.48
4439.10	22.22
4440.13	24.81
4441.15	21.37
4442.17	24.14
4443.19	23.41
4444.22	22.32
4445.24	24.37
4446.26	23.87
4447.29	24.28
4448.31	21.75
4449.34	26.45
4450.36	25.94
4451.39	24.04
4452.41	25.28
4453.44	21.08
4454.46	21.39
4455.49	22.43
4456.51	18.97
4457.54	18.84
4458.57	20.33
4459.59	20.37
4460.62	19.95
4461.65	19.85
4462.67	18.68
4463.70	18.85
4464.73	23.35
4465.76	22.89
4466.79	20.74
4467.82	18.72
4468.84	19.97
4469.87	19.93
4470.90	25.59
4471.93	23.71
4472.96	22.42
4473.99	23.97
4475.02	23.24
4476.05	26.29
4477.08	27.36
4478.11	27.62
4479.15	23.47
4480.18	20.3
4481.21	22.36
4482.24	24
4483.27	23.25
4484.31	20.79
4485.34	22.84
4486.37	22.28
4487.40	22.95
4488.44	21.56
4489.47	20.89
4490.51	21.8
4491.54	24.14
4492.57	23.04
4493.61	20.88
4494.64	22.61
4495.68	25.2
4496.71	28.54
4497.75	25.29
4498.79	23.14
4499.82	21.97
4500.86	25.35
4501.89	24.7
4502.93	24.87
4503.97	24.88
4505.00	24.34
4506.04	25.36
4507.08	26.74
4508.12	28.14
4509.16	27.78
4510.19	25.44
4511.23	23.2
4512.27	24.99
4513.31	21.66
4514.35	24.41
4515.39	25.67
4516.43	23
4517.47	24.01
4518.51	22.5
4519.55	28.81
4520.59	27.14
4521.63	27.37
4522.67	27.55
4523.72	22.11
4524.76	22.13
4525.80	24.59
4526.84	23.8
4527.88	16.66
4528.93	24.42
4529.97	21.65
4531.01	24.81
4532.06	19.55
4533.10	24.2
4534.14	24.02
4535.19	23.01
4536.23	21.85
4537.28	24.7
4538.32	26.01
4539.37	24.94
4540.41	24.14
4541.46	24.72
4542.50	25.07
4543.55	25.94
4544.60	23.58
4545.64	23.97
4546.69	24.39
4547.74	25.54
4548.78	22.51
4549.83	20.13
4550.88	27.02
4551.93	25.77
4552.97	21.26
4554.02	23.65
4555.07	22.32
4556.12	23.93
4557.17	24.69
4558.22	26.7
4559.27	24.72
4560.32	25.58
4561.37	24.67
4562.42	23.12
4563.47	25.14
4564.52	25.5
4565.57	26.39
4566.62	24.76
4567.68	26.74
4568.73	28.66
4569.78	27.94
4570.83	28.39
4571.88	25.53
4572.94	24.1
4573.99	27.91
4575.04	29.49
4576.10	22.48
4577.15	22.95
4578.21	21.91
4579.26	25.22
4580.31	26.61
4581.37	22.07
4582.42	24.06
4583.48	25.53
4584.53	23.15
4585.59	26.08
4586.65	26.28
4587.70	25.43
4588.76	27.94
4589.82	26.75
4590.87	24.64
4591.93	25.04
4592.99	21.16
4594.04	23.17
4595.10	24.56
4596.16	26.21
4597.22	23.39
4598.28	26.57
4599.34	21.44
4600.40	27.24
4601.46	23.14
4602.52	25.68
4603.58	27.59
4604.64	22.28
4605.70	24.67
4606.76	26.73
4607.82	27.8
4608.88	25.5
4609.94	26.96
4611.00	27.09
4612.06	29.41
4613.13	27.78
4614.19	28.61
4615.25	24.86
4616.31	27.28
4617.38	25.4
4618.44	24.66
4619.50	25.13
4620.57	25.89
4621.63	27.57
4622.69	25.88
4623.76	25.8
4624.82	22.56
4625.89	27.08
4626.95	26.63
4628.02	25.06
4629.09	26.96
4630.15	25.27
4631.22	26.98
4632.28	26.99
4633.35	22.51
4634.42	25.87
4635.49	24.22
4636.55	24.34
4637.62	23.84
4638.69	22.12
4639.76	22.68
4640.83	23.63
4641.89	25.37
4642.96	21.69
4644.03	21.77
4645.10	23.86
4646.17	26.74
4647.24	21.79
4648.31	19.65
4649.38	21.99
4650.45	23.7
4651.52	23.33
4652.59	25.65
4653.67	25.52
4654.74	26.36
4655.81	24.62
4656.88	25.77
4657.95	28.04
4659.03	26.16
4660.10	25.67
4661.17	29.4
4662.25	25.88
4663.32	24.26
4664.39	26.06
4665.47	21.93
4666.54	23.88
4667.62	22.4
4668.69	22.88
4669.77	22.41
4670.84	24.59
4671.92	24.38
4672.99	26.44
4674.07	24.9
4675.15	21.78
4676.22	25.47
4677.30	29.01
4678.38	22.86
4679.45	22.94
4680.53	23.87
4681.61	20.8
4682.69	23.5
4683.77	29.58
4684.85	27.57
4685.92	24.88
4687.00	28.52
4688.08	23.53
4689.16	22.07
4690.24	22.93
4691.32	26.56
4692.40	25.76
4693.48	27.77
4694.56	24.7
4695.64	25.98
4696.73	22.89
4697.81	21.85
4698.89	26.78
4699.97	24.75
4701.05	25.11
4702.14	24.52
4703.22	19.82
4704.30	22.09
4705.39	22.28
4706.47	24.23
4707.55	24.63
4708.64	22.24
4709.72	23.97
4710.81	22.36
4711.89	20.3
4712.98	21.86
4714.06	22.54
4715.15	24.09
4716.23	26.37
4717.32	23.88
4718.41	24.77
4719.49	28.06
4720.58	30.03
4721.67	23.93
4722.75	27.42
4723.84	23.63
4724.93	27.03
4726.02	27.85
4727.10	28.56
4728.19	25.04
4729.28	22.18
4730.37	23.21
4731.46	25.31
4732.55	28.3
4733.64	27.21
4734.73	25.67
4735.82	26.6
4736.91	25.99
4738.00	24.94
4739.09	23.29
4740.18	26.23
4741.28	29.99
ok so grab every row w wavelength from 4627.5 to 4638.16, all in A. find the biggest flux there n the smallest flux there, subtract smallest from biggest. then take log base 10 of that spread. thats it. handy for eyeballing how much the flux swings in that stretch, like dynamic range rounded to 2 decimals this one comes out 0.65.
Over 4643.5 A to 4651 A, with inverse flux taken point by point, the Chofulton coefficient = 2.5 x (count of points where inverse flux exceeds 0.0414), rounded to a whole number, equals 15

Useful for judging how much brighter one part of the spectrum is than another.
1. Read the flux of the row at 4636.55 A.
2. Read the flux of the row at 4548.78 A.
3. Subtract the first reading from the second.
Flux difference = -1.8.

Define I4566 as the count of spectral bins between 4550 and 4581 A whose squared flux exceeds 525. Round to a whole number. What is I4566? 25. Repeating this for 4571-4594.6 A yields 18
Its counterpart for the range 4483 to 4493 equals 4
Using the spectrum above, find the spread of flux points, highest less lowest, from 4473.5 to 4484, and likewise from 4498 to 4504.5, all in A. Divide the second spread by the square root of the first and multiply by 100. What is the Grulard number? 125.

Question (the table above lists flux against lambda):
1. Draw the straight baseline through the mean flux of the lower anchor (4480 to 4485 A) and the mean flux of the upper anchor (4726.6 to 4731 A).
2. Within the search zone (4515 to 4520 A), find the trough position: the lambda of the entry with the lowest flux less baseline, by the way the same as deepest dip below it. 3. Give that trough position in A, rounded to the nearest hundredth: 4518.51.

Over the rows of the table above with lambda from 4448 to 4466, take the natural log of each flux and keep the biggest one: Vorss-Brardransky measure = 3.28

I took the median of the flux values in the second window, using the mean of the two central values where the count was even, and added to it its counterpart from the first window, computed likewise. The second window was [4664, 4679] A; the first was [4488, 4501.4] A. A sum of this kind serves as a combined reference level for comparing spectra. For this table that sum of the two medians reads 47.2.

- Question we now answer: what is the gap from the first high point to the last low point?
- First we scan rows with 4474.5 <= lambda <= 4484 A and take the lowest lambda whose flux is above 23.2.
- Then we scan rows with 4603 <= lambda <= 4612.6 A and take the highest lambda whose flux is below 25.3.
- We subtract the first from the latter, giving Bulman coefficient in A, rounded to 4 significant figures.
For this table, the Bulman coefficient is 130.7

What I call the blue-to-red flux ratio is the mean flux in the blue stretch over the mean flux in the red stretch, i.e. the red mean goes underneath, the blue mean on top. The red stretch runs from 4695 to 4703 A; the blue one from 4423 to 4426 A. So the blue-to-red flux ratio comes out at 0.83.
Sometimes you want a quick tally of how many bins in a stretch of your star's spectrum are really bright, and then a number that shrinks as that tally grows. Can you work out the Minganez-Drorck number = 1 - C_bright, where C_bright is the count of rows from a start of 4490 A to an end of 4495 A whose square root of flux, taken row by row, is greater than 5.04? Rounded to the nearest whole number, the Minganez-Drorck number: 1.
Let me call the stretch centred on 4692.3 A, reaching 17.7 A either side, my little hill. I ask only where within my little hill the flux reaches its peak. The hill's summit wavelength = 4683.77 A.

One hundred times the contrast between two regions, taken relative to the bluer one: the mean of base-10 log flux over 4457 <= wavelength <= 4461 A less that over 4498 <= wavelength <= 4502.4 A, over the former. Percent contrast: -6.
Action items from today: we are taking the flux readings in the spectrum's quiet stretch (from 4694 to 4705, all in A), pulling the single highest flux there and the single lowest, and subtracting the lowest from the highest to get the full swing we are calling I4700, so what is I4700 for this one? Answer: 7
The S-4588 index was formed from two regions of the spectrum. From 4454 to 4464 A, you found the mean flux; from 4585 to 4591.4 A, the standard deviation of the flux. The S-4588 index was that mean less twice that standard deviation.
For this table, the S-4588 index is 18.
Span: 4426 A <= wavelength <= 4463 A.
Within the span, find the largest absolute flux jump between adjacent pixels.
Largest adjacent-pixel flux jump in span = 5.1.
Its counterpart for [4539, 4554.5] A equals 6.9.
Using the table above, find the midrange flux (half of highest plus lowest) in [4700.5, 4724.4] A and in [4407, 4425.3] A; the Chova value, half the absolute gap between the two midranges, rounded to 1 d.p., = 2.3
